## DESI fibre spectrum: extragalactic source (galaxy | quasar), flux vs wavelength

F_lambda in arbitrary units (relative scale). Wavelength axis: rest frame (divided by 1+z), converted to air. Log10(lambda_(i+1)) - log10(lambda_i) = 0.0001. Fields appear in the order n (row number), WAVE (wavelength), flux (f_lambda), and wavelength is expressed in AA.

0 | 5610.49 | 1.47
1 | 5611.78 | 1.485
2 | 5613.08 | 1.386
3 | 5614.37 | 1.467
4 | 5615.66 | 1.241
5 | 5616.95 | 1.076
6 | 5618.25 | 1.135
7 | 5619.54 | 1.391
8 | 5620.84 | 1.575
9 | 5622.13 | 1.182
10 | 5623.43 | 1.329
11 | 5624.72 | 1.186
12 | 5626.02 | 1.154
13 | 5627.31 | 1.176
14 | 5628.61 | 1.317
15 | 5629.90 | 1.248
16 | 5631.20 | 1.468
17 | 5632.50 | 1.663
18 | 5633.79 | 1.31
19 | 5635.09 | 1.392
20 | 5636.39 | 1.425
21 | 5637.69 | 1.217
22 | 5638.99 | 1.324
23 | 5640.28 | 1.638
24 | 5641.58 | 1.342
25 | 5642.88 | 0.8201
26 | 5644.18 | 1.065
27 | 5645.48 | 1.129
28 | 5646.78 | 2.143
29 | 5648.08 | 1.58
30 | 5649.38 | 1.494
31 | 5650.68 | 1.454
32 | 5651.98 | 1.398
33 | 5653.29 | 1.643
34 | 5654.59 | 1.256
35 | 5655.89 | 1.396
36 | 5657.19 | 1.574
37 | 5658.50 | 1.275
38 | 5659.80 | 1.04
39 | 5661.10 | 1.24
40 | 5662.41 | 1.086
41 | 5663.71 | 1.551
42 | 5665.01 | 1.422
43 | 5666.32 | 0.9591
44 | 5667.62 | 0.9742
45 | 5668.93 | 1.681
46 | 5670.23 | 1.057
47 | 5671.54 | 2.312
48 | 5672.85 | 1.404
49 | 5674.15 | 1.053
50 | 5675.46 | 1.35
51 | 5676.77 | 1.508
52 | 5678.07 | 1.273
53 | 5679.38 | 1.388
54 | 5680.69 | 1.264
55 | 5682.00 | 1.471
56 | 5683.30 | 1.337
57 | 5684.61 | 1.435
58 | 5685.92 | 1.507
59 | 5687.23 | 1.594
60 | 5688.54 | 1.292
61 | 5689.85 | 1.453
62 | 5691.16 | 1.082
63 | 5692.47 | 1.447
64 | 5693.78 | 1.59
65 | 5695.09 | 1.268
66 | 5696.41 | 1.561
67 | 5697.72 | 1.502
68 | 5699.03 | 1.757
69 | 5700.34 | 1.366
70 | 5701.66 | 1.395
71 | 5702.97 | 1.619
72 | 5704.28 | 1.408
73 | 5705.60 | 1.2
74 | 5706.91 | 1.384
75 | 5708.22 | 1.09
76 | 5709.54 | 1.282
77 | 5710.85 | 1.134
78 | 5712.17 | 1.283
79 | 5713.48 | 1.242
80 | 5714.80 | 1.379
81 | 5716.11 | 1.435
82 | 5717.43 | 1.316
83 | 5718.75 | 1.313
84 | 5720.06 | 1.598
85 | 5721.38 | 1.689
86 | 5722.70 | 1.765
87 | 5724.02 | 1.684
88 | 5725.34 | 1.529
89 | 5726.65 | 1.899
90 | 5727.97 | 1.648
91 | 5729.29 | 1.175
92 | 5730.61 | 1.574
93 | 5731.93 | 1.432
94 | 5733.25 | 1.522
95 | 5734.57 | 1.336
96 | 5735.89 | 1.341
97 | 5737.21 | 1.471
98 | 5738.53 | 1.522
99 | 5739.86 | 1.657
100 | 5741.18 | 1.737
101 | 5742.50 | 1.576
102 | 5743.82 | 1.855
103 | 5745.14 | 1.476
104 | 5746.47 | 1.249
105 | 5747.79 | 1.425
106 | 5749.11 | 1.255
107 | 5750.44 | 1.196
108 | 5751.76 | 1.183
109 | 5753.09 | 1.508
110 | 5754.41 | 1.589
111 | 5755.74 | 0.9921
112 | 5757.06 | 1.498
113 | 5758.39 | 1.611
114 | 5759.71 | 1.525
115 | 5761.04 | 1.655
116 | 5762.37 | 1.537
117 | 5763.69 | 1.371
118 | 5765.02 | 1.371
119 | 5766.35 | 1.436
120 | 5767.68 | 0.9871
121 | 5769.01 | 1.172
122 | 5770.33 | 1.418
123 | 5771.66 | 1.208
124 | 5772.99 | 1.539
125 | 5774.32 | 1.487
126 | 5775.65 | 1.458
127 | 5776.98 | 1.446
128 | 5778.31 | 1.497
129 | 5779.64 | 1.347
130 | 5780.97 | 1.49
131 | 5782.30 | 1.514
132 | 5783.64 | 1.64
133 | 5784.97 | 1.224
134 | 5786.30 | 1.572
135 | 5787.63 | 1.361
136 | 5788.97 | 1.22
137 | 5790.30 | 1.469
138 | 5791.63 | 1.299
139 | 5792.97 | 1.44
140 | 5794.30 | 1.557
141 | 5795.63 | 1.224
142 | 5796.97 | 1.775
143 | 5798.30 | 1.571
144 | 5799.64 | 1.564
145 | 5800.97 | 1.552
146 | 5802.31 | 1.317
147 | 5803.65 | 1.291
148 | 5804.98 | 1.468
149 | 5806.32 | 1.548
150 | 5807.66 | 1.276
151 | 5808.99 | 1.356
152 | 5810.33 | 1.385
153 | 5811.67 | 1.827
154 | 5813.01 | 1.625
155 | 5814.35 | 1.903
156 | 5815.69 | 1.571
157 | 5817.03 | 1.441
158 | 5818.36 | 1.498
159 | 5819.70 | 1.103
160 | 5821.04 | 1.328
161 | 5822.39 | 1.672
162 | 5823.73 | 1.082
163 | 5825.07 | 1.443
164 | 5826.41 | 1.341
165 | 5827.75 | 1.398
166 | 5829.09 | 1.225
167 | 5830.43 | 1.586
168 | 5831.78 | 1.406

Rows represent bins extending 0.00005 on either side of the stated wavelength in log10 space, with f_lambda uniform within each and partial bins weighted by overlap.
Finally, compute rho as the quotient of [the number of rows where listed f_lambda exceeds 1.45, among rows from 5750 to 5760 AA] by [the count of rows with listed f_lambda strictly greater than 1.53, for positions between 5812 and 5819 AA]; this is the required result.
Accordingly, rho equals 1.67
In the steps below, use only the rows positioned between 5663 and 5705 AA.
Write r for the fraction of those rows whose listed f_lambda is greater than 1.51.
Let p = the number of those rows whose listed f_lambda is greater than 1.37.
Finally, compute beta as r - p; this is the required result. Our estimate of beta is -20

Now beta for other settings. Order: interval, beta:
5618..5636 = -5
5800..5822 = -10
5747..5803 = -28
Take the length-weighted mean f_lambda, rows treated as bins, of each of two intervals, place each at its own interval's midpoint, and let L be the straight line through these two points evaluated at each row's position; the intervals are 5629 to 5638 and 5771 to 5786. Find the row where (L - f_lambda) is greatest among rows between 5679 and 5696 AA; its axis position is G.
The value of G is 5691.16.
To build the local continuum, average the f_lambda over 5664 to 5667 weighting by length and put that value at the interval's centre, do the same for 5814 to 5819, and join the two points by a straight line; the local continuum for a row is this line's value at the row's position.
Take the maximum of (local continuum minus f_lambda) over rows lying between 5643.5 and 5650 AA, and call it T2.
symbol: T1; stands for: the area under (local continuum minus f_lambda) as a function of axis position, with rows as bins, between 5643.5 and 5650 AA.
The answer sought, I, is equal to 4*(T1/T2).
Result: -64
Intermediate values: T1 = -1.9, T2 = 0.12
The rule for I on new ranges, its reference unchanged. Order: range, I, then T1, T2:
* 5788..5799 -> 13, 1.0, 0.31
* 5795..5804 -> 8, 0.6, 0.31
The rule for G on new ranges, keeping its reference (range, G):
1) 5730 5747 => 5746.47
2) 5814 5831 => 5823.73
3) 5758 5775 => 5767.68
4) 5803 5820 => 5819.70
